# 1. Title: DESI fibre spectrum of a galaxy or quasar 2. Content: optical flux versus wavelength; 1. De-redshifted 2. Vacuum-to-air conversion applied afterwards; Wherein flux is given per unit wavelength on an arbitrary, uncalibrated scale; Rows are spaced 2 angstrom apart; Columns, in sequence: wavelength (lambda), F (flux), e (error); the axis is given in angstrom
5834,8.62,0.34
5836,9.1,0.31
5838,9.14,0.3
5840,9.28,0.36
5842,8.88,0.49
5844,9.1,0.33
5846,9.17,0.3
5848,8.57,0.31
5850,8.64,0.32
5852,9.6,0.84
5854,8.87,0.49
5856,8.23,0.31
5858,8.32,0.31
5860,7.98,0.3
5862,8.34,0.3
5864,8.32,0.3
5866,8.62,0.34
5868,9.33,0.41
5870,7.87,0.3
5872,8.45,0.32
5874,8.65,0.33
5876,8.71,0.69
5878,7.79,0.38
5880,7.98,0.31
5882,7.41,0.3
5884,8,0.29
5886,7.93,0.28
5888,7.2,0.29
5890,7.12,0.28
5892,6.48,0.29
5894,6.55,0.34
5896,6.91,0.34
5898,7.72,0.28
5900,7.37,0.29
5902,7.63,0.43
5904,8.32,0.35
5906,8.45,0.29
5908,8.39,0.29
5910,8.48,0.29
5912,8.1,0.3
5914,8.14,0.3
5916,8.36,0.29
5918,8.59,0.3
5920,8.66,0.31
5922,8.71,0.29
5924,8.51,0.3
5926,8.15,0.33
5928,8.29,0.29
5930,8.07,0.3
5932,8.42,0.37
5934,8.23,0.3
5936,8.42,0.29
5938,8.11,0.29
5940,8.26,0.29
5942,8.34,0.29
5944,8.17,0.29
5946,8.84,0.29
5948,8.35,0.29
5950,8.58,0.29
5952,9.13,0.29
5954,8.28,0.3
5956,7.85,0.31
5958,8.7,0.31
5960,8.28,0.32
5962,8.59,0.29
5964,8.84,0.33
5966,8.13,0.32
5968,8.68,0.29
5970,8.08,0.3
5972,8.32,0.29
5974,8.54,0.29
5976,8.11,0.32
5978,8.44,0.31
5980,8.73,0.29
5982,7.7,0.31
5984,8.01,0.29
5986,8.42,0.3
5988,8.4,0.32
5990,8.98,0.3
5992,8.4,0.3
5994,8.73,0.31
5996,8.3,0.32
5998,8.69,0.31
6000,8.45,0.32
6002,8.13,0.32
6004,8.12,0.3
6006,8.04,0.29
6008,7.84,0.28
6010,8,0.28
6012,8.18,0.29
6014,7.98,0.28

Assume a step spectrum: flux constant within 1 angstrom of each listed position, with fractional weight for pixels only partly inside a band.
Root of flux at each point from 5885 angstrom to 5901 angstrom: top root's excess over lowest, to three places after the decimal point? 0.270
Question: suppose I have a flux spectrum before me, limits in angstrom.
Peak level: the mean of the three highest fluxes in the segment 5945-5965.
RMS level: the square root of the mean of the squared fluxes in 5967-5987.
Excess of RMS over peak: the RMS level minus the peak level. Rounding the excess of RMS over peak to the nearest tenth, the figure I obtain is -0.6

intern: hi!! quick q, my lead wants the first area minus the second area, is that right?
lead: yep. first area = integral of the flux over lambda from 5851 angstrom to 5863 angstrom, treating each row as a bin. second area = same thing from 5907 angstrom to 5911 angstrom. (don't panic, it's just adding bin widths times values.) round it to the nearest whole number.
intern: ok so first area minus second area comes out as 69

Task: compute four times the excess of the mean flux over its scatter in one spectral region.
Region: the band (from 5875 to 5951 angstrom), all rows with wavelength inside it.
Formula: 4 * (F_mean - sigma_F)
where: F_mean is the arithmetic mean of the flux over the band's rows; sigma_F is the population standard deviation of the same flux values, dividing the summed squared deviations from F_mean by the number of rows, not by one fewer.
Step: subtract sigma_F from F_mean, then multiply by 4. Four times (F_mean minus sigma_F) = 29.9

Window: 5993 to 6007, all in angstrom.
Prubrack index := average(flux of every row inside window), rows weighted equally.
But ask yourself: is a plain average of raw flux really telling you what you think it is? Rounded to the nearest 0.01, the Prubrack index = 8.35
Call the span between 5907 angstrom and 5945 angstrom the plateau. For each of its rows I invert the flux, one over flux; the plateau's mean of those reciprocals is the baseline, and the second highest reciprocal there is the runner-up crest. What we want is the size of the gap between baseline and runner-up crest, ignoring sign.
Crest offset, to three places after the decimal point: 0.003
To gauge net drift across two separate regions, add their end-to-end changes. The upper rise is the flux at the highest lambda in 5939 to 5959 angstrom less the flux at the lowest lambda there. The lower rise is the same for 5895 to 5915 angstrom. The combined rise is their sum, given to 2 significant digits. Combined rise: 1.7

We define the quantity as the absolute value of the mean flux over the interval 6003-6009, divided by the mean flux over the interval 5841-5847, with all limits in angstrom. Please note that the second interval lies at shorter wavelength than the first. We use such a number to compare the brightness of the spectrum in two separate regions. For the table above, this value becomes 0.88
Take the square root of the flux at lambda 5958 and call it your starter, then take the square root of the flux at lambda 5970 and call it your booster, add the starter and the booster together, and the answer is 5.79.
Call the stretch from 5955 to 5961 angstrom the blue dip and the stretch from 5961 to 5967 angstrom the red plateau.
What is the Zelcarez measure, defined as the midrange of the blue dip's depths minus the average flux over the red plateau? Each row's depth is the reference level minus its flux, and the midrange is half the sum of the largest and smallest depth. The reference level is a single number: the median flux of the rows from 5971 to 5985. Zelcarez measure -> -8.5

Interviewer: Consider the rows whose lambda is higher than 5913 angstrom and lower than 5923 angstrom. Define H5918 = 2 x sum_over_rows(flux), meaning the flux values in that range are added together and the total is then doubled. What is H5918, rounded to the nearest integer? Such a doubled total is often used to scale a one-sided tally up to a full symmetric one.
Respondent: 85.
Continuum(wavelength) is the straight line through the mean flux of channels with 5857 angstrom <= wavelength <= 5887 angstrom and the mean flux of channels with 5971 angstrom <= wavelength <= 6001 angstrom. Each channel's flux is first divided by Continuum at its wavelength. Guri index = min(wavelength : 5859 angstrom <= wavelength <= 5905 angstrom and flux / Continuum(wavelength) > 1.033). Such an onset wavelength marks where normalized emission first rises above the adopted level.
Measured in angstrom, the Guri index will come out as 5866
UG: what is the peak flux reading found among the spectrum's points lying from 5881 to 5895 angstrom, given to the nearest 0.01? 8.00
